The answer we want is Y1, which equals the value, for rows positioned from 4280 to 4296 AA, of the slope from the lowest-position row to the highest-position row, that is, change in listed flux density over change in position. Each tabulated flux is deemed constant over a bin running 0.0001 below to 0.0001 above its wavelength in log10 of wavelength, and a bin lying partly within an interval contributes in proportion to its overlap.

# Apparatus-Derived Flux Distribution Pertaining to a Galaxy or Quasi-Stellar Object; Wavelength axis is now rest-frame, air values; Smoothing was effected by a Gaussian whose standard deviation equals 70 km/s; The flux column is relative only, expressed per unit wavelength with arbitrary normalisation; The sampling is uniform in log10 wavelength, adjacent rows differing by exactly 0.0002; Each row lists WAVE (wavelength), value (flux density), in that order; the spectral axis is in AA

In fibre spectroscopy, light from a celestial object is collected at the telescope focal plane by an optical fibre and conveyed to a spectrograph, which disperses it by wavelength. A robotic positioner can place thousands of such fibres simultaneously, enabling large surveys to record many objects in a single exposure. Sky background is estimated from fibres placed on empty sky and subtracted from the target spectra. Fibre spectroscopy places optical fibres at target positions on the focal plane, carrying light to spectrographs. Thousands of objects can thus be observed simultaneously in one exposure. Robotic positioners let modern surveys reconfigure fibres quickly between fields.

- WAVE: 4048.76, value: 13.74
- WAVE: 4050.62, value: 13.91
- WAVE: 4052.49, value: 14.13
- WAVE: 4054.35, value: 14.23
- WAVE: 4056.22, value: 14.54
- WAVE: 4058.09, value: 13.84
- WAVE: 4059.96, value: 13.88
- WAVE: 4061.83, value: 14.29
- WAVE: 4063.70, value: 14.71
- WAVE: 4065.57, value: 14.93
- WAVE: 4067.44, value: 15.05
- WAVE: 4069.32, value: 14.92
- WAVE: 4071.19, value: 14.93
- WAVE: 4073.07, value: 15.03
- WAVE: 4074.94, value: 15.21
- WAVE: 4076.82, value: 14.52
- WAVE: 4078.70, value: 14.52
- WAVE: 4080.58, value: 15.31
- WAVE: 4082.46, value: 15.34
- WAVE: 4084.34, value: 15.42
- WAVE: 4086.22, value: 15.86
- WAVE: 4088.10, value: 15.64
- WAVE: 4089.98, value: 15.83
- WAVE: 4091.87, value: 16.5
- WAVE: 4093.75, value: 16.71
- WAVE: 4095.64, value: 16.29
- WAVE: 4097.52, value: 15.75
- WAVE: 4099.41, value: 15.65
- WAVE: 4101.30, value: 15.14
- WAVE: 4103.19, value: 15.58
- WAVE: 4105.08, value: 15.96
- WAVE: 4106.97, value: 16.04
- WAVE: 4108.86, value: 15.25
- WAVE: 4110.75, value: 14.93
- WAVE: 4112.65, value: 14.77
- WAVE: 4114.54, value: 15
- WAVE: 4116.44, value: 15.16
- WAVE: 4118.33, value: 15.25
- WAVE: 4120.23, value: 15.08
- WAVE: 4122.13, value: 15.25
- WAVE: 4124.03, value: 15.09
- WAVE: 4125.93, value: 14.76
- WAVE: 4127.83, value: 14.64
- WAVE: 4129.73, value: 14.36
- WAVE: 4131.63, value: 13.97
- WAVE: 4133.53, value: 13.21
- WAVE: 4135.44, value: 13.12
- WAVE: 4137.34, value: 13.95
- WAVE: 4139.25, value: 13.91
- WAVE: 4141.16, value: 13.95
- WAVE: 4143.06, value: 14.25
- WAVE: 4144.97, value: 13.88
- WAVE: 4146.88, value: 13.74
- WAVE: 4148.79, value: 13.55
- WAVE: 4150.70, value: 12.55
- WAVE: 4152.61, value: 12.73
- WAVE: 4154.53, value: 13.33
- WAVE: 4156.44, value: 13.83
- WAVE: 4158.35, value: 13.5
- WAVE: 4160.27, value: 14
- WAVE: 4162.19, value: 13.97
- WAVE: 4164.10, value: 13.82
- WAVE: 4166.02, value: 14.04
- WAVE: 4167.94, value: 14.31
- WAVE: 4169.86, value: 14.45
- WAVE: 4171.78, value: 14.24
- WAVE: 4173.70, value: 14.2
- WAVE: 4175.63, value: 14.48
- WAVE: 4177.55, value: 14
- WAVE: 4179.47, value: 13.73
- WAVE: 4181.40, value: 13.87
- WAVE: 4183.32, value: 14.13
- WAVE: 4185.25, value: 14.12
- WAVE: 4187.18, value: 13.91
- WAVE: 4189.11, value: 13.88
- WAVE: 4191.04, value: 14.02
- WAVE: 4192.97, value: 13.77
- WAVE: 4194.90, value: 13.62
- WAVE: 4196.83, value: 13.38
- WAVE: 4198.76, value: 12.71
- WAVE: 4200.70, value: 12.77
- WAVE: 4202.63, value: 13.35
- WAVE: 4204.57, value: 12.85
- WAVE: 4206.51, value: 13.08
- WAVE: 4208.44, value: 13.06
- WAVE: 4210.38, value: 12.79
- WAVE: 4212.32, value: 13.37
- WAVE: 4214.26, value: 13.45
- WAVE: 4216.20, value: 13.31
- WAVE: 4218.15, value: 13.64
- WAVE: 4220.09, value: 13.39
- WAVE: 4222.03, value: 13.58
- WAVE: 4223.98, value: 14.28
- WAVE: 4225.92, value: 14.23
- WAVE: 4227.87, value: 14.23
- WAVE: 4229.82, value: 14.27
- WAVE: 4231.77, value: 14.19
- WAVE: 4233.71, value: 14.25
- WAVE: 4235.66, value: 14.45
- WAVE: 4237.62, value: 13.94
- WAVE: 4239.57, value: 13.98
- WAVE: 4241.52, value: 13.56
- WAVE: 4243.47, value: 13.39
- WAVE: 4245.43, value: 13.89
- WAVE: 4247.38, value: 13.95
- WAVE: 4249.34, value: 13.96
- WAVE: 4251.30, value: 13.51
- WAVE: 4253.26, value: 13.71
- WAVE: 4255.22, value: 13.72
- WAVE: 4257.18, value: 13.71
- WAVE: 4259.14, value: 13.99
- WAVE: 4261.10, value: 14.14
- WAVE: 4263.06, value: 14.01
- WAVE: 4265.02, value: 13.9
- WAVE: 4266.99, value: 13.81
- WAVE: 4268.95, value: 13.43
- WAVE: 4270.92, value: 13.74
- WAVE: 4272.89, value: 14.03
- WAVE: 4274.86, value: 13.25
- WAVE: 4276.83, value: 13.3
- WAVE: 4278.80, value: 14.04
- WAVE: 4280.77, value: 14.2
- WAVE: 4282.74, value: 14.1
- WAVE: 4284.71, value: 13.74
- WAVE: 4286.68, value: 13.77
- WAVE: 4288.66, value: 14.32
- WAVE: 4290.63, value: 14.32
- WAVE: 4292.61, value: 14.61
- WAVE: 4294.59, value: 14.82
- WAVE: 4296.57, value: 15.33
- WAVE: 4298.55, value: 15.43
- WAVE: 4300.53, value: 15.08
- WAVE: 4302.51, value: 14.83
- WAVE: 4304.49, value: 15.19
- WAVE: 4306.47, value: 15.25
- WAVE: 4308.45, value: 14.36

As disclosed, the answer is 0.045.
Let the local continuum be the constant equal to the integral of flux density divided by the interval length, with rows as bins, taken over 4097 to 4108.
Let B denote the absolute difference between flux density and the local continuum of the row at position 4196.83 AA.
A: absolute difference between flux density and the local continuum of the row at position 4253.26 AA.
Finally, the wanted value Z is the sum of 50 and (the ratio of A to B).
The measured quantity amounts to 50.9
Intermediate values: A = 2.0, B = 2.3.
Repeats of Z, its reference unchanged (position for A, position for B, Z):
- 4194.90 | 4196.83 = 50.9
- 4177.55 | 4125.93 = 51.8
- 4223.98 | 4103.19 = 64.3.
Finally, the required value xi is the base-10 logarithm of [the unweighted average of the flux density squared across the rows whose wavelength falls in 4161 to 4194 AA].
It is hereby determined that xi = 2.30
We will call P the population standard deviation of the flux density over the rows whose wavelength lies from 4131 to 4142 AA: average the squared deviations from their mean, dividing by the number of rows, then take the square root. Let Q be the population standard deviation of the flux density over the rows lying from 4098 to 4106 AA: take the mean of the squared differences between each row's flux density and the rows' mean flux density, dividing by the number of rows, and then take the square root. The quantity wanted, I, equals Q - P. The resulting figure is -0.08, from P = 0.37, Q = 0.29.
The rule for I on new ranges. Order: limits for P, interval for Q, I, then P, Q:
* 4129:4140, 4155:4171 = -0.17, 0.44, 0.28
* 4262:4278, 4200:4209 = -0.09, 0.29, 0.20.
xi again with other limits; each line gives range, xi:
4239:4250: 2.28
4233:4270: 2.28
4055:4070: 2.32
